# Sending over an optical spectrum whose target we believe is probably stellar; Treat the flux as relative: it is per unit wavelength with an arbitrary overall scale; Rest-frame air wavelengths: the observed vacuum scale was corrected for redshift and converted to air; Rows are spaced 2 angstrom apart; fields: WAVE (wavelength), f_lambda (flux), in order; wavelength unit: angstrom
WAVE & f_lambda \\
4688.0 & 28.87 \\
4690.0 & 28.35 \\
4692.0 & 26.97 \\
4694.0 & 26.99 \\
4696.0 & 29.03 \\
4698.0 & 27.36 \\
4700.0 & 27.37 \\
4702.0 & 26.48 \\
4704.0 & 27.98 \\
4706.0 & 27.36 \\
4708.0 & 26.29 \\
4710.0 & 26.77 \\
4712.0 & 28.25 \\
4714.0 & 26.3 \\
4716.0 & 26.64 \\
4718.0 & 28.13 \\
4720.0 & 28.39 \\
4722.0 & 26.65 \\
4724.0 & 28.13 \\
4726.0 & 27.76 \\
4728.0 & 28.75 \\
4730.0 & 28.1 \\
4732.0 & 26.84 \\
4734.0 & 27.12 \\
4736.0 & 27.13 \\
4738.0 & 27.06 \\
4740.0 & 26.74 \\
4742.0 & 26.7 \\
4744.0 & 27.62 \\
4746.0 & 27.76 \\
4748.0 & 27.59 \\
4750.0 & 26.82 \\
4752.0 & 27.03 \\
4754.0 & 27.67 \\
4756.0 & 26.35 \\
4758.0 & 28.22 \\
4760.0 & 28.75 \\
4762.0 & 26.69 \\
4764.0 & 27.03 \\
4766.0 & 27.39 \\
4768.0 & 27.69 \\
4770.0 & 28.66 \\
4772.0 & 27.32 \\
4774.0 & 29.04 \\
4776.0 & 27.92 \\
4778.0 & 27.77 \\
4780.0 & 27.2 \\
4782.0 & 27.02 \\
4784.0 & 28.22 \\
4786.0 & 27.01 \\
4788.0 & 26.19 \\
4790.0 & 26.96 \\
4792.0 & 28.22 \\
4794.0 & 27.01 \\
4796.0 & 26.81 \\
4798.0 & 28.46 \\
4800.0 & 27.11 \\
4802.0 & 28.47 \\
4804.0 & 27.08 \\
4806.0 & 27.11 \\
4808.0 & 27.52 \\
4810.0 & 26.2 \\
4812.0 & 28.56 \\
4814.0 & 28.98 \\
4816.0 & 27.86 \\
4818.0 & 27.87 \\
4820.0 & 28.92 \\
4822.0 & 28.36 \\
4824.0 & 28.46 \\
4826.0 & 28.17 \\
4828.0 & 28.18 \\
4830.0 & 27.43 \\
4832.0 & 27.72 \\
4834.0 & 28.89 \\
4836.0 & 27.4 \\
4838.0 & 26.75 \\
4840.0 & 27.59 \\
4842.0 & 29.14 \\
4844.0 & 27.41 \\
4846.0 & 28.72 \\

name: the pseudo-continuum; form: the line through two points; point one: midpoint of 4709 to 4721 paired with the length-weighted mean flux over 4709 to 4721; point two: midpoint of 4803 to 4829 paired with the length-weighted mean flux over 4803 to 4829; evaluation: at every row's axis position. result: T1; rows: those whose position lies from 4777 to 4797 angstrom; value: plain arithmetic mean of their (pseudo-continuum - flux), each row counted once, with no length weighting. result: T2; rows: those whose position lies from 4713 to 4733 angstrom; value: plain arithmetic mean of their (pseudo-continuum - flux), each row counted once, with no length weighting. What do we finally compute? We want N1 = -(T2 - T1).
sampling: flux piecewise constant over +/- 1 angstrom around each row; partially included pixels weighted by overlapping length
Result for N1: 0.7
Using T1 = 0.6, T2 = -0.11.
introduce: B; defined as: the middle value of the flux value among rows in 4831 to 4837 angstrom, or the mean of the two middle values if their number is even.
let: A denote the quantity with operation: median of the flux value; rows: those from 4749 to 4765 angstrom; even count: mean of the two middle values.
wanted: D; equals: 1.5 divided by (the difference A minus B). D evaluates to -2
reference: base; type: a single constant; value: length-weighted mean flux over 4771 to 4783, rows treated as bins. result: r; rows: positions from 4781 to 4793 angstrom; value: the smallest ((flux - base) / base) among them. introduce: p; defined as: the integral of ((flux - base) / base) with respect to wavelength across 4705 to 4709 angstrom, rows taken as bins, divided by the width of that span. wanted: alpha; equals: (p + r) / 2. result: -0.043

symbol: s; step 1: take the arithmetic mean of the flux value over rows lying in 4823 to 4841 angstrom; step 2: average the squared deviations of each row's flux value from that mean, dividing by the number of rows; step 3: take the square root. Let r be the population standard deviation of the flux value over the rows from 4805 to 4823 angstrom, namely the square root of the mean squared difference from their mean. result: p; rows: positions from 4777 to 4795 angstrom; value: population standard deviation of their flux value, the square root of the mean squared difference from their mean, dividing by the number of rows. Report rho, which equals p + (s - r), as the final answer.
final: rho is 0.4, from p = 0.63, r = 0.85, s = 0.609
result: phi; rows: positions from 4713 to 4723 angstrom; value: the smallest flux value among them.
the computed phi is 26.3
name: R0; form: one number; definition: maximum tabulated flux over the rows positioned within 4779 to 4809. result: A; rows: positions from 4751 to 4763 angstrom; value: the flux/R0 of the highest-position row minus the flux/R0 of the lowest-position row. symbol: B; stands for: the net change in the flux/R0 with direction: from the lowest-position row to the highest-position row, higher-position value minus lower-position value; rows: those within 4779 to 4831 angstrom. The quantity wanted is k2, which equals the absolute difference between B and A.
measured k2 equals 0.020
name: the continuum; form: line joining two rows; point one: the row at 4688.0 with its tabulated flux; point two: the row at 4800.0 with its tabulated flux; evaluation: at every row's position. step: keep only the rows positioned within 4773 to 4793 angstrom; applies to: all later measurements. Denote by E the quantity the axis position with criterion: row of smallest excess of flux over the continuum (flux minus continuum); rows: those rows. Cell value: 4788.0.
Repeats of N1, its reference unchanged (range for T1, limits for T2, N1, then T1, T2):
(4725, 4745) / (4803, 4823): 0.1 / 0.1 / 0.08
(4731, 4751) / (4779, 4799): -0.1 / 0.4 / 0.49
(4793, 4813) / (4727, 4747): 0.3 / 0.4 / 0.15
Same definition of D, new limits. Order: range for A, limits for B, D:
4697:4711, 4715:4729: -2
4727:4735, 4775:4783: 12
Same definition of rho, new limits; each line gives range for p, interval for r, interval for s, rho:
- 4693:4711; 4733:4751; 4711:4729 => 1.3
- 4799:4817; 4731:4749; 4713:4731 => 1.3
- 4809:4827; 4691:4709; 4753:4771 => 0.8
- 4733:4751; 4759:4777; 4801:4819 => 0.4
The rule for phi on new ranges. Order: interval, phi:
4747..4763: 26.35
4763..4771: 27.03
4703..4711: 26.29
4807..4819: 26.2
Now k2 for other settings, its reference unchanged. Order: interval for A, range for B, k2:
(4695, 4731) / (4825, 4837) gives 0.006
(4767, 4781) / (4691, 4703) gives 0.000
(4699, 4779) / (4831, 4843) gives 0.036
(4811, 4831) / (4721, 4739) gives 0.054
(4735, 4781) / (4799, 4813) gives 0.048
